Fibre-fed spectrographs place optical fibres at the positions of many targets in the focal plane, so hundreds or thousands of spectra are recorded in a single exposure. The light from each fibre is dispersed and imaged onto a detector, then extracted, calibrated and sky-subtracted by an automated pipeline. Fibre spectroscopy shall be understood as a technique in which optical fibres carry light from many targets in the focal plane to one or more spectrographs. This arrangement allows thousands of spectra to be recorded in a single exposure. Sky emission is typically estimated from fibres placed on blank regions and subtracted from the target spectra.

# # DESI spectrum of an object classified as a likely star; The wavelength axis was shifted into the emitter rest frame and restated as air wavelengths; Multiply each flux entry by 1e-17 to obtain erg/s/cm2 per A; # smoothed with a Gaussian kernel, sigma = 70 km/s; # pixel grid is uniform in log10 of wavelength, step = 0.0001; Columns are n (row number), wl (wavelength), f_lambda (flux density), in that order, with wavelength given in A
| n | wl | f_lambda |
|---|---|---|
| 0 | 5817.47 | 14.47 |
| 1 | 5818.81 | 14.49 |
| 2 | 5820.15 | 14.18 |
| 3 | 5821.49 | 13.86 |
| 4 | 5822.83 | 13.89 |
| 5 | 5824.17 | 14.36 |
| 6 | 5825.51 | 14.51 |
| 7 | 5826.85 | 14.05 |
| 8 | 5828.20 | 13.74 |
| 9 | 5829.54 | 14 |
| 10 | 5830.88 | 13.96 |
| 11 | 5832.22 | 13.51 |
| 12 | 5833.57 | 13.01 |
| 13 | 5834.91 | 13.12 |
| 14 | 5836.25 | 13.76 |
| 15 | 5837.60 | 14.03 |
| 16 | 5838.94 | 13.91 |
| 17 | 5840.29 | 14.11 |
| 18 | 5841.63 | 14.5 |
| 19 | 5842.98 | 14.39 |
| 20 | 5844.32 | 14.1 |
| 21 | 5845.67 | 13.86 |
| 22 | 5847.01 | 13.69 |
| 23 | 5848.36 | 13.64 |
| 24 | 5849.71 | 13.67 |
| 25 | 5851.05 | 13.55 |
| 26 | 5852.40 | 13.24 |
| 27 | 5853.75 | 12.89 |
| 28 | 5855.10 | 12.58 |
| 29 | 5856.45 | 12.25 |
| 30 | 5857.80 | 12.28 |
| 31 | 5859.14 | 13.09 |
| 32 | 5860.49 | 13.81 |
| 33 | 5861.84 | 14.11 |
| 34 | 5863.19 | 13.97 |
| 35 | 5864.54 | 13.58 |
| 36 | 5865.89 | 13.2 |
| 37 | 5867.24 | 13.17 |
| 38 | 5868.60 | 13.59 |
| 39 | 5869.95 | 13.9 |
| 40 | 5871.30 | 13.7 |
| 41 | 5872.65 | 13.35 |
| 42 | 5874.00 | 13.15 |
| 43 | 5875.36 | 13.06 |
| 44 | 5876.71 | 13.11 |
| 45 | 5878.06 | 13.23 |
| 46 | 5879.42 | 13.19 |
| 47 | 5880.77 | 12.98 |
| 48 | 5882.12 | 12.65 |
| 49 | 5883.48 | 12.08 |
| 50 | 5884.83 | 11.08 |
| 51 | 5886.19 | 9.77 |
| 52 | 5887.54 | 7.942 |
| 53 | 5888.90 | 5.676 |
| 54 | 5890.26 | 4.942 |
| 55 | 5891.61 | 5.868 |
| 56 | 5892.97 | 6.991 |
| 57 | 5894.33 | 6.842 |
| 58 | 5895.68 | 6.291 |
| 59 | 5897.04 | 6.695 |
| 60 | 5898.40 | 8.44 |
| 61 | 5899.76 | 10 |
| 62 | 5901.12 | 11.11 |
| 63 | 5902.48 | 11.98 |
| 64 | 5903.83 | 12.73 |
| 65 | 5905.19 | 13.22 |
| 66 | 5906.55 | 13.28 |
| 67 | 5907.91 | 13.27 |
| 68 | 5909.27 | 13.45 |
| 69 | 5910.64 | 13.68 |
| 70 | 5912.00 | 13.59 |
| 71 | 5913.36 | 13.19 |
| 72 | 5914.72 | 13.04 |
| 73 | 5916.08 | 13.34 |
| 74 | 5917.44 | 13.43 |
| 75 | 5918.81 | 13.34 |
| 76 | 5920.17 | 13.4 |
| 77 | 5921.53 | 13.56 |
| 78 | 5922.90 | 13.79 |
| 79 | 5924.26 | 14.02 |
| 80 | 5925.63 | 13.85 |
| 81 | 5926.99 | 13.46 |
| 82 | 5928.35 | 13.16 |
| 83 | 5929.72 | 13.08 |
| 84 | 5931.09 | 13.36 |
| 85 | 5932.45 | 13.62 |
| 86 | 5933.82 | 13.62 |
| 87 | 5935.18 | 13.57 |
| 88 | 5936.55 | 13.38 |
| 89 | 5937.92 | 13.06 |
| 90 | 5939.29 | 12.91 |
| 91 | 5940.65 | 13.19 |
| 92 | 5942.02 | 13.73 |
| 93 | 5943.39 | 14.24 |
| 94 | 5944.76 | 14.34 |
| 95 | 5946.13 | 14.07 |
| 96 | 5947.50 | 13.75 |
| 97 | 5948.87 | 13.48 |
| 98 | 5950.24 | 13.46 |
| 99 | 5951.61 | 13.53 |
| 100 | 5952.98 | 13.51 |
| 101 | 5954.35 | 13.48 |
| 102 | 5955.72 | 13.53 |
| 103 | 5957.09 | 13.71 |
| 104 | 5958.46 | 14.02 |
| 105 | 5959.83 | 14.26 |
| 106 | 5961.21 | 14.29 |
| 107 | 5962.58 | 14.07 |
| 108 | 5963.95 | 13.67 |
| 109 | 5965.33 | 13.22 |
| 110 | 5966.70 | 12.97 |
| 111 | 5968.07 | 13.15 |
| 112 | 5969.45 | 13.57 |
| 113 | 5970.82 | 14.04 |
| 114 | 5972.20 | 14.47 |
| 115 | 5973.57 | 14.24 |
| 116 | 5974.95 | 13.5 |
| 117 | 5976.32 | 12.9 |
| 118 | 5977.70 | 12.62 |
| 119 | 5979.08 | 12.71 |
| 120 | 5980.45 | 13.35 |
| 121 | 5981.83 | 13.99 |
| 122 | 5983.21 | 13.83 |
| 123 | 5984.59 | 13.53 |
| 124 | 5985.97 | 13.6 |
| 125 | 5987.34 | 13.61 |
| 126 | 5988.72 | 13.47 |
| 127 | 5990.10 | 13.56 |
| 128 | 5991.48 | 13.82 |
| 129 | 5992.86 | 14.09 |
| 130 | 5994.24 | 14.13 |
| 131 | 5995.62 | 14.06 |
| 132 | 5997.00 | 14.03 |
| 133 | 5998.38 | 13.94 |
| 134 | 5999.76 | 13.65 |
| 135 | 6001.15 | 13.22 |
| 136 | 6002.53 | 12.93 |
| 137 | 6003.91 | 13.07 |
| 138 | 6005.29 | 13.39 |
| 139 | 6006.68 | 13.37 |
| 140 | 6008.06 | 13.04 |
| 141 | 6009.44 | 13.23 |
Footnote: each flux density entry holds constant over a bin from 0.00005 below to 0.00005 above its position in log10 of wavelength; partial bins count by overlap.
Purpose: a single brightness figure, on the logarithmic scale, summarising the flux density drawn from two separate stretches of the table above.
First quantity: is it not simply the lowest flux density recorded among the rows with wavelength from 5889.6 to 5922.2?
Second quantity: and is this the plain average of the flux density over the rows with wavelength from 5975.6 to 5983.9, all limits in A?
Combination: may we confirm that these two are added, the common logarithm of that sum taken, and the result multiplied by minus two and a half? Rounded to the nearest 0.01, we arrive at -3.15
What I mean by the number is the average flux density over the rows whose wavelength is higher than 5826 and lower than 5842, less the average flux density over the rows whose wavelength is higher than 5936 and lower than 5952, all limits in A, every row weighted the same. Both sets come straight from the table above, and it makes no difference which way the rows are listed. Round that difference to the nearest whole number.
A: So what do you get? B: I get 0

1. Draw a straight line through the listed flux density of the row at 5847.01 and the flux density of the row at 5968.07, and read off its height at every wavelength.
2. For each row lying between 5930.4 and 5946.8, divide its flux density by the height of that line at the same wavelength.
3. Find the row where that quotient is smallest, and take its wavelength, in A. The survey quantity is 5939.29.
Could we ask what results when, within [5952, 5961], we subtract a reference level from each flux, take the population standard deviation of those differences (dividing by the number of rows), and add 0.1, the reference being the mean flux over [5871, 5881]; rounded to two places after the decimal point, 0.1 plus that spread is 0.39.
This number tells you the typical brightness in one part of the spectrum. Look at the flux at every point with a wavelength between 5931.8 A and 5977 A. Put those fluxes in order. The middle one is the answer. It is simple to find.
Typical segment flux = 13.6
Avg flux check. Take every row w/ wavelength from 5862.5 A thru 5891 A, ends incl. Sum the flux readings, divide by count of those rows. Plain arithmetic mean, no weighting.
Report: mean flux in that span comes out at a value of 12.0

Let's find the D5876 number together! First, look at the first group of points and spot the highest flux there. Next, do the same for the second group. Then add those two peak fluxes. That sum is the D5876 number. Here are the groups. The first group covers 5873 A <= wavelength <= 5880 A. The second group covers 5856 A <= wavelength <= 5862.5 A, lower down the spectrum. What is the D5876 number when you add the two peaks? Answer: 27.3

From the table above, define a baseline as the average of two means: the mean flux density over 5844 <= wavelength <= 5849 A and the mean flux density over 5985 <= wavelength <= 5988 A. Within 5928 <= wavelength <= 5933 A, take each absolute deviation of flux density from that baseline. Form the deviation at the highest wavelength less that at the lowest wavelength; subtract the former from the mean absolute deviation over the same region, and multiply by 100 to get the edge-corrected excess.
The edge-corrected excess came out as 87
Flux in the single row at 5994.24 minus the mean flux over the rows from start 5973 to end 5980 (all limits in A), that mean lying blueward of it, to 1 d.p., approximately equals 0.9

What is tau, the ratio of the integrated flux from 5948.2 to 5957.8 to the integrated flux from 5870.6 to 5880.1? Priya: 1.03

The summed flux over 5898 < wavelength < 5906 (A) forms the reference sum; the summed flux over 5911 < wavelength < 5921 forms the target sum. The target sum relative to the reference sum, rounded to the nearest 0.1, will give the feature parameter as 1.4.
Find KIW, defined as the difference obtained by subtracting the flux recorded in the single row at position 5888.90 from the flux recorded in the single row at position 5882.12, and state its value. 7.0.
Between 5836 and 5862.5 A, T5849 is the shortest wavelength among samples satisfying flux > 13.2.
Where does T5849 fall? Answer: 5836.25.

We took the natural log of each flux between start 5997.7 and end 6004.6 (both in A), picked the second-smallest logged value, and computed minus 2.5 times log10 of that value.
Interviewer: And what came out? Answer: -1.02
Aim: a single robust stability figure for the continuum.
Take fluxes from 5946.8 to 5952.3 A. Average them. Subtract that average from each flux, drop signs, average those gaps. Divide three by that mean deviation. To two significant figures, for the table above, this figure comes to 31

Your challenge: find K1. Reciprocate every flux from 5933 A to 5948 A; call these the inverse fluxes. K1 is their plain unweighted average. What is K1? 0.0735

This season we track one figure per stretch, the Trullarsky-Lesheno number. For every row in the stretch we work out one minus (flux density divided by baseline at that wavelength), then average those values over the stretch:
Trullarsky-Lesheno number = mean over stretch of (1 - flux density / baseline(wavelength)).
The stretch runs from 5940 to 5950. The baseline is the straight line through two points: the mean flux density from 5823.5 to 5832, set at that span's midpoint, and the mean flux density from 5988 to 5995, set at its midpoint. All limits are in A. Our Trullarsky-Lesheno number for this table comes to 0.005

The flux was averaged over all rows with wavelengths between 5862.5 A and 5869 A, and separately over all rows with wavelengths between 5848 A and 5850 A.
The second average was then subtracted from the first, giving -0.15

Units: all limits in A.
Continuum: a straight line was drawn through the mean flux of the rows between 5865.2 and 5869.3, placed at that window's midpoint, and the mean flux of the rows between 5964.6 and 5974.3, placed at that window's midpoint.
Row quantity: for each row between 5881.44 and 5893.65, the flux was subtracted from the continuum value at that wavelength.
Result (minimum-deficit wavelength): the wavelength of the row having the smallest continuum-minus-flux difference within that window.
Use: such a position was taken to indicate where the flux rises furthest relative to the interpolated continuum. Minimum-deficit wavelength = 5882.12 A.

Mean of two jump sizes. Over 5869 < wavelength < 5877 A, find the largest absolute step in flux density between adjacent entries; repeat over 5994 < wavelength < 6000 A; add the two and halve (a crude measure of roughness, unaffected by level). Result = 0.32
